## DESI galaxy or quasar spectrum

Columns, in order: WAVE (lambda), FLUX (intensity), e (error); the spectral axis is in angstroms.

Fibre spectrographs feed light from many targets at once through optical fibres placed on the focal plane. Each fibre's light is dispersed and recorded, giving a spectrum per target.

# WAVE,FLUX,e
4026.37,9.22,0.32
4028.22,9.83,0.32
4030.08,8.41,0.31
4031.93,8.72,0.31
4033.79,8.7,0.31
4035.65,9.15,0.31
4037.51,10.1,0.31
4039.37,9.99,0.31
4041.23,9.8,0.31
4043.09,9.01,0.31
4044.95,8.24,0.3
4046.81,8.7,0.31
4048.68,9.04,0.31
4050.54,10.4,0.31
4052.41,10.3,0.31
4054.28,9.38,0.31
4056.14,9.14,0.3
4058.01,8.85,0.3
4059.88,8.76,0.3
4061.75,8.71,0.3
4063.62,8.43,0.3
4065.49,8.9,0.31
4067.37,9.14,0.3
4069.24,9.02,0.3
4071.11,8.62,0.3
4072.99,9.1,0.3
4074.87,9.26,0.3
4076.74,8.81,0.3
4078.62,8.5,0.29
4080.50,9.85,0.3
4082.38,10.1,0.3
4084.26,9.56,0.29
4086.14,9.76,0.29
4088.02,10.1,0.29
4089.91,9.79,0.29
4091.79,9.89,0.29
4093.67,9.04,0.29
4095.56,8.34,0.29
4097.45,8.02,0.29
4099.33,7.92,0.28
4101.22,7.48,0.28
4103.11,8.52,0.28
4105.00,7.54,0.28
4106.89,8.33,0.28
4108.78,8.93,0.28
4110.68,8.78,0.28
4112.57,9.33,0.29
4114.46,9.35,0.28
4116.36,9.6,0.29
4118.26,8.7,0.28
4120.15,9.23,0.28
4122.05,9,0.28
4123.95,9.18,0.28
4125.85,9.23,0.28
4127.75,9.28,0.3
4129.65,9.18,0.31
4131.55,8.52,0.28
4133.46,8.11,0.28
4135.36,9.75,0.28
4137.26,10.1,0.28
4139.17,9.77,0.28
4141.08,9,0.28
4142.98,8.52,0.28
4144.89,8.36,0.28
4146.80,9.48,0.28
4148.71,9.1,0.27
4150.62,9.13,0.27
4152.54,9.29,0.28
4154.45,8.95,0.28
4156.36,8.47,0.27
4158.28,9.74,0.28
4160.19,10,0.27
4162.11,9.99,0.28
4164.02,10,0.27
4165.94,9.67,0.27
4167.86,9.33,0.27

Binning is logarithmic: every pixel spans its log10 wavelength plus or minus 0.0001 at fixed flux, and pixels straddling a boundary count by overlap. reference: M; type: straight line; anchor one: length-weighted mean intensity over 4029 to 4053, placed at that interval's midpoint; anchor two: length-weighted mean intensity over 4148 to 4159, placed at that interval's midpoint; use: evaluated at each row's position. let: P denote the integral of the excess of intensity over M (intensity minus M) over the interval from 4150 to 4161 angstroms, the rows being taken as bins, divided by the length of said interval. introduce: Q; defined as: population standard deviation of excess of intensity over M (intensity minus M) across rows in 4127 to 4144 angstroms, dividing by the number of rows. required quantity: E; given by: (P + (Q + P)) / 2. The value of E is 0.5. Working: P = 0.2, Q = 0.630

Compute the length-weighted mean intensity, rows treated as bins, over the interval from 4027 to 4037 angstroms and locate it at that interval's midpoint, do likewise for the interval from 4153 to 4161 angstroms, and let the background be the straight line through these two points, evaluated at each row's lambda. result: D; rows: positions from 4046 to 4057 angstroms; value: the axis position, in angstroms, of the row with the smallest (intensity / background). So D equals 4046.81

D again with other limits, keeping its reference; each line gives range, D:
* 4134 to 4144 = 4142.98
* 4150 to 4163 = 4156.36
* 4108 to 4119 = 4118.26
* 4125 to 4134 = 4133.46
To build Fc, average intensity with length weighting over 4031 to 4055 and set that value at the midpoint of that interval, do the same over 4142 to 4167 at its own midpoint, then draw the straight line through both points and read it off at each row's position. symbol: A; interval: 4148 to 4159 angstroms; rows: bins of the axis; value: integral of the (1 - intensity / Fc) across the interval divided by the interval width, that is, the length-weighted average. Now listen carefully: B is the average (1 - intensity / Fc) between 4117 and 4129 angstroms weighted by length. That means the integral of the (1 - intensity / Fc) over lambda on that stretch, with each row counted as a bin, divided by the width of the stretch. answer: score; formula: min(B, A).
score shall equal 0.020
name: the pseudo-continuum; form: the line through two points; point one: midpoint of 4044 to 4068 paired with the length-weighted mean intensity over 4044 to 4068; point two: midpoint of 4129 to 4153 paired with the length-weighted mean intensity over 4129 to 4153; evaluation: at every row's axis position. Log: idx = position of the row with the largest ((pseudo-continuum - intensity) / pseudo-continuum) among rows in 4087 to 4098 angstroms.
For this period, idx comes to 4097.45 angstroms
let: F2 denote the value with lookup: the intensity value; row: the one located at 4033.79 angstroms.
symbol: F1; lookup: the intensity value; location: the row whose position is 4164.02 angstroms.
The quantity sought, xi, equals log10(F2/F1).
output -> -0.060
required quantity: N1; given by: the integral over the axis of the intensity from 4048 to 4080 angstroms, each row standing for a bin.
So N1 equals 291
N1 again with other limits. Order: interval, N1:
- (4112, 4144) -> 293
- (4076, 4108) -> 285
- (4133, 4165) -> 298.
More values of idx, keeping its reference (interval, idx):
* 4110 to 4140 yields 4133.46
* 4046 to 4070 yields 4063.62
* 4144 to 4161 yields 4144.89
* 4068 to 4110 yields 4101.22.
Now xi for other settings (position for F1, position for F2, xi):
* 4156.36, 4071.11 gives 0.008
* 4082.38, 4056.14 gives -0.043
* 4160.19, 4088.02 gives 0.004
